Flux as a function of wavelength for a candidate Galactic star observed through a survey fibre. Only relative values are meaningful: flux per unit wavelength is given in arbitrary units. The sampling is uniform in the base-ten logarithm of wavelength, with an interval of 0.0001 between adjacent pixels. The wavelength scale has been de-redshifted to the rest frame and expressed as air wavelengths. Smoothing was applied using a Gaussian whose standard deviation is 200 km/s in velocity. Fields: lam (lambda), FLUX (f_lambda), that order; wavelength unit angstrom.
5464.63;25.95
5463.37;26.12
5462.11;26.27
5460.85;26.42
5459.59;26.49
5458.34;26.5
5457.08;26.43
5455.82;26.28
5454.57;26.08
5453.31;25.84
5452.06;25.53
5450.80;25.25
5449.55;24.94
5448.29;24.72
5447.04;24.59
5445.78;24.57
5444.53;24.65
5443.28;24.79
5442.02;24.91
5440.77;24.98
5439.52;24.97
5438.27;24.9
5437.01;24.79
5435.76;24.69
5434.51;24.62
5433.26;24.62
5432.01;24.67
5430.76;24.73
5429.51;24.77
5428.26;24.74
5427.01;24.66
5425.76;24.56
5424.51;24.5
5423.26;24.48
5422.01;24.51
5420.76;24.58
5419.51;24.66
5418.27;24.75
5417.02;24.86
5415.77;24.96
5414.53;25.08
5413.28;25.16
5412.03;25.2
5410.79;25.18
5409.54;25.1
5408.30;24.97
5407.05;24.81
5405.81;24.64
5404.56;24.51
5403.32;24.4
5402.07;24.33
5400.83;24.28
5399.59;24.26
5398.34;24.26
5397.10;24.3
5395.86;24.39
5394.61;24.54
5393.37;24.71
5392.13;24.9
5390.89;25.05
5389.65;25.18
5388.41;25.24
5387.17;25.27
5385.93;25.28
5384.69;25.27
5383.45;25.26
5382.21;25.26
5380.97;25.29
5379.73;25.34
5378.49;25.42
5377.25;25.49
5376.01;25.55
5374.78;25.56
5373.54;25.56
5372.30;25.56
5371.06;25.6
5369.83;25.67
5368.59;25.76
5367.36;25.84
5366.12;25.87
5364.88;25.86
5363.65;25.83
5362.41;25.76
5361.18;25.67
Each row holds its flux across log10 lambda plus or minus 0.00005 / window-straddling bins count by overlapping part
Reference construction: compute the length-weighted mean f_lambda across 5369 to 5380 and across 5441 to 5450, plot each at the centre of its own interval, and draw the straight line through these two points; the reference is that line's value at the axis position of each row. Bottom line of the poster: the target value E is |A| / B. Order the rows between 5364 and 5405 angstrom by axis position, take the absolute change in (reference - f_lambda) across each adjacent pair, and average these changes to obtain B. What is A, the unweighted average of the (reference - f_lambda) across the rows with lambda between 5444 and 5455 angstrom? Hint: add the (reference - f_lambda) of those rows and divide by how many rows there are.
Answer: 8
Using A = -0.4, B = 0.06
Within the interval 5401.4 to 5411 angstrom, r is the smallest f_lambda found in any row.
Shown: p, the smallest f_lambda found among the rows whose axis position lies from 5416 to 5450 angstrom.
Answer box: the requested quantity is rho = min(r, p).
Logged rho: 24.33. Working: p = 24.48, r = 24.33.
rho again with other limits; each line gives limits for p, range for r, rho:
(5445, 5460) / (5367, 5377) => 24.57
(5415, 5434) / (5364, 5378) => 24.48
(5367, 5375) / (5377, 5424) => 24.26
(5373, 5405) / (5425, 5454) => 24.26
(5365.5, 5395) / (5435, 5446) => 24.54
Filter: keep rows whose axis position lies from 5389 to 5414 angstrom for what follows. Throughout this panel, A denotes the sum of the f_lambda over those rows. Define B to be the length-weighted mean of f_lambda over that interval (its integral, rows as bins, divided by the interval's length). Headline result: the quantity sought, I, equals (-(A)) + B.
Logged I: -469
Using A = 494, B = 24.7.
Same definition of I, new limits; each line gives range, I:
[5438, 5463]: -484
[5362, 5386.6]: -485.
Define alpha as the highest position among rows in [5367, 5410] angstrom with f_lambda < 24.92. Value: 5407.05 angstrom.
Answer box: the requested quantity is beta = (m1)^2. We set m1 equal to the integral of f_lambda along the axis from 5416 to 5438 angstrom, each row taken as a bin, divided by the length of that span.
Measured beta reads 608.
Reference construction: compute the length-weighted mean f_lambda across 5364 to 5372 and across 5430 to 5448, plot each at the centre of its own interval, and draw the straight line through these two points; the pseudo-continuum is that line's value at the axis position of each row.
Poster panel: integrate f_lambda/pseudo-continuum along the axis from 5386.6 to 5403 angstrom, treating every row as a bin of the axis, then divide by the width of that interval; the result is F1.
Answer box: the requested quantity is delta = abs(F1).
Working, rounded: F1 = 0.97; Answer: 0.97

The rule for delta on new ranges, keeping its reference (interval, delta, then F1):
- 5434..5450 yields 1.00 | 1.00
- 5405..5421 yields 0.99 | 0.99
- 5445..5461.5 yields 1.05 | 1.05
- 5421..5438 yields 0.99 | 0.99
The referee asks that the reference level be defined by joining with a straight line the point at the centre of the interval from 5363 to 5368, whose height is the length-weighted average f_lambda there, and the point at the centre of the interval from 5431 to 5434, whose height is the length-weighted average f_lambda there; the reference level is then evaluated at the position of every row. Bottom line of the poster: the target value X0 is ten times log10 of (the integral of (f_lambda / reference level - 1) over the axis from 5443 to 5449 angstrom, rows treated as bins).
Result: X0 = -13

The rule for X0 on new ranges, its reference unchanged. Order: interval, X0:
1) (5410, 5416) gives -16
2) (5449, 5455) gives -5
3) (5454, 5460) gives -3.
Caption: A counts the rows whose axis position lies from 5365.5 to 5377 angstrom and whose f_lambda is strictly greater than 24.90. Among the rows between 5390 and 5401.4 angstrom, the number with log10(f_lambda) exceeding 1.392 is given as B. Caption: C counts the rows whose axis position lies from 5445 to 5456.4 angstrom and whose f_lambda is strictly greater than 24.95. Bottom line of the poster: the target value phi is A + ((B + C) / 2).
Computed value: 13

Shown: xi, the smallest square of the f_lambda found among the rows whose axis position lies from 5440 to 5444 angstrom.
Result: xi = 615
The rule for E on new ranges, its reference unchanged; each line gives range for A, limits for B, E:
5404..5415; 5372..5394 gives 4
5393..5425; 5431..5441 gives 7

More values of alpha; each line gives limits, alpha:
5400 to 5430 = 5429.51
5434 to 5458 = 5448.29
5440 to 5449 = 5448.29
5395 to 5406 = 5405.81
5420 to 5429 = 5428.26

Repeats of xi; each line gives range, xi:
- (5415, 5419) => 613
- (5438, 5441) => 620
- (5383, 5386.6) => 638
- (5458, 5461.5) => 698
